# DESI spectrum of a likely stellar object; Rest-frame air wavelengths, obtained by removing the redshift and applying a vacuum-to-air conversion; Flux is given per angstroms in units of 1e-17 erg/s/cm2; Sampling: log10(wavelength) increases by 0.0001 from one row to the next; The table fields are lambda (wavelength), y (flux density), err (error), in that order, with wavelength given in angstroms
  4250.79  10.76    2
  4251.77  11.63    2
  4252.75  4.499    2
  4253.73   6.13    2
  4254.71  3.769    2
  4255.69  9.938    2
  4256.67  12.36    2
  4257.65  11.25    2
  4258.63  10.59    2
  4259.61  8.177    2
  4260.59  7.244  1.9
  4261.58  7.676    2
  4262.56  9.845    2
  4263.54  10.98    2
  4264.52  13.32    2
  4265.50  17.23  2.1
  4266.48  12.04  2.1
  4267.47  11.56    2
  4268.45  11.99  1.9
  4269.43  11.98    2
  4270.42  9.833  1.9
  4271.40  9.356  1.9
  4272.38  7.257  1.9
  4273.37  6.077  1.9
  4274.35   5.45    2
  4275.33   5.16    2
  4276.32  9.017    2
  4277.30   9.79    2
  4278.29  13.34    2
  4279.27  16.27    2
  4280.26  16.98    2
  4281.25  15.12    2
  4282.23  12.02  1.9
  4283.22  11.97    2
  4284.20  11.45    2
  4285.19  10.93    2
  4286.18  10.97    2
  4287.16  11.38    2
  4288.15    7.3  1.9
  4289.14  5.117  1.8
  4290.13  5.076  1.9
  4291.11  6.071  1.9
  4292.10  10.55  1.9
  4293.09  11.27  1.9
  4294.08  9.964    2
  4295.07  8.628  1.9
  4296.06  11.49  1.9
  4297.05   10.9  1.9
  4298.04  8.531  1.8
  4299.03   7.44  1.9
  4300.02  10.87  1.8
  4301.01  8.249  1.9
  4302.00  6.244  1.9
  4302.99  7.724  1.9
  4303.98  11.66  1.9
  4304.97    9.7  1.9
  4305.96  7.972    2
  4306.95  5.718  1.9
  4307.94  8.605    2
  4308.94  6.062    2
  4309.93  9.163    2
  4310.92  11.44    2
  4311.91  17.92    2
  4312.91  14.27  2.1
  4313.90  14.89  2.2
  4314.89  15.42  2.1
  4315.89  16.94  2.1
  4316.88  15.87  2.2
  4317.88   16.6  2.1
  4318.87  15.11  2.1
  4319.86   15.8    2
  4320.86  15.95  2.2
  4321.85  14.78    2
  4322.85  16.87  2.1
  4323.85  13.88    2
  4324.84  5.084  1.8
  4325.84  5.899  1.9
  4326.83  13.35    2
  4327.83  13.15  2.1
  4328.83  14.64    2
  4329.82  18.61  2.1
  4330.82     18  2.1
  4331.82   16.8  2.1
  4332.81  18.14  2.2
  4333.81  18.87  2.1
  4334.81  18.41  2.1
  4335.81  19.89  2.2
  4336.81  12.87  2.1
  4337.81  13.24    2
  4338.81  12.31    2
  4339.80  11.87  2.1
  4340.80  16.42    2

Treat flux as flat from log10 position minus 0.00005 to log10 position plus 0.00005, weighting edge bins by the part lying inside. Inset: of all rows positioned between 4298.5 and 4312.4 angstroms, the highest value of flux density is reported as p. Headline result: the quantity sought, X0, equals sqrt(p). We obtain 4.23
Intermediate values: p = 17.92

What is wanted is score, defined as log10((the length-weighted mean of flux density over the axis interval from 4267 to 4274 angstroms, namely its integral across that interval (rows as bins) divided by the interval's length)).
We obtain 0.98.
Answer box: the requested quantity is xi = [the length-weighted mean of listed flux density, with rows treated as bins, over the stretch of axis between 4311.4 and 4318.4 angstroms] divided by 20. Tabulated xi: 0.8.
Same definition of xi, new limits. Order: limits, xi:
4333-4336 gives 0.9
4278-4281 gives 0.8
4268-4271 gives 0.6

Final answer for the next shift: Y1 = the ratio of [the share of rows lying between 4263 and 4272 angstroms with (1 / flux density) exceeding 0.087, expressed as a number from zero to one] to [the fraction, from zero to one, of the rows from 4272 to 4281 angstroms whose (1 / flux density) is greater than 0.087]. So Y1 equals 0.5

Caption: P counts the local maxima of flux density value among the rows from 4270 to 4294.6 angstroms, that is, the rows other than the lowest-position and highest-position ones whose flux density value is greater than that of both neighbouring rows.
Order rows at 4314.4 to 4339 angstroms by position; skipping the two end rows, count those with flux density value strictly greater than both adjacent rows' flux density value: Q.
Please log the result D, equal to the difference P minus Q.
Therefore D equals -6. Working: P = 3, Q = 9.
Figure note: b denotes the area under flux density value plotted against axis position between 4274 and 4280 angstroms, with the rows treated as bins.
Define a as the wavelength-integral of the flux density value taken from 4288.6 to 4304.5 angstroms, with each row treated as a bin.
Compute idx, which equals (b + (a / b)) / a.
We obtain 0.5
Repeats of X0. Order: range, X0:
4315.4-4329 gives 4.12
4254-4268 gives 4.15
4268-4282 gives 4.12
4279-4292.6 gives 4.12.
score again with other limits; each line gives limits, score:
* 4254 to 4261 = 0.95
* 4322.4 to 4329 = 1.07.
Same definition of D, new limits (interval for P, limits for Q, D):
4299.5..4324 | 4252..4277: 3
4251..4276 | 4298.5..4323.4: -3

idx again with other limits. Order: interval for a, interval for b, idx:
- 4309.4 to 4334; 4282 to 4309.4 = 0.7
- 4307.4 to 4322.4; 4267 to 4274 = 0.3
